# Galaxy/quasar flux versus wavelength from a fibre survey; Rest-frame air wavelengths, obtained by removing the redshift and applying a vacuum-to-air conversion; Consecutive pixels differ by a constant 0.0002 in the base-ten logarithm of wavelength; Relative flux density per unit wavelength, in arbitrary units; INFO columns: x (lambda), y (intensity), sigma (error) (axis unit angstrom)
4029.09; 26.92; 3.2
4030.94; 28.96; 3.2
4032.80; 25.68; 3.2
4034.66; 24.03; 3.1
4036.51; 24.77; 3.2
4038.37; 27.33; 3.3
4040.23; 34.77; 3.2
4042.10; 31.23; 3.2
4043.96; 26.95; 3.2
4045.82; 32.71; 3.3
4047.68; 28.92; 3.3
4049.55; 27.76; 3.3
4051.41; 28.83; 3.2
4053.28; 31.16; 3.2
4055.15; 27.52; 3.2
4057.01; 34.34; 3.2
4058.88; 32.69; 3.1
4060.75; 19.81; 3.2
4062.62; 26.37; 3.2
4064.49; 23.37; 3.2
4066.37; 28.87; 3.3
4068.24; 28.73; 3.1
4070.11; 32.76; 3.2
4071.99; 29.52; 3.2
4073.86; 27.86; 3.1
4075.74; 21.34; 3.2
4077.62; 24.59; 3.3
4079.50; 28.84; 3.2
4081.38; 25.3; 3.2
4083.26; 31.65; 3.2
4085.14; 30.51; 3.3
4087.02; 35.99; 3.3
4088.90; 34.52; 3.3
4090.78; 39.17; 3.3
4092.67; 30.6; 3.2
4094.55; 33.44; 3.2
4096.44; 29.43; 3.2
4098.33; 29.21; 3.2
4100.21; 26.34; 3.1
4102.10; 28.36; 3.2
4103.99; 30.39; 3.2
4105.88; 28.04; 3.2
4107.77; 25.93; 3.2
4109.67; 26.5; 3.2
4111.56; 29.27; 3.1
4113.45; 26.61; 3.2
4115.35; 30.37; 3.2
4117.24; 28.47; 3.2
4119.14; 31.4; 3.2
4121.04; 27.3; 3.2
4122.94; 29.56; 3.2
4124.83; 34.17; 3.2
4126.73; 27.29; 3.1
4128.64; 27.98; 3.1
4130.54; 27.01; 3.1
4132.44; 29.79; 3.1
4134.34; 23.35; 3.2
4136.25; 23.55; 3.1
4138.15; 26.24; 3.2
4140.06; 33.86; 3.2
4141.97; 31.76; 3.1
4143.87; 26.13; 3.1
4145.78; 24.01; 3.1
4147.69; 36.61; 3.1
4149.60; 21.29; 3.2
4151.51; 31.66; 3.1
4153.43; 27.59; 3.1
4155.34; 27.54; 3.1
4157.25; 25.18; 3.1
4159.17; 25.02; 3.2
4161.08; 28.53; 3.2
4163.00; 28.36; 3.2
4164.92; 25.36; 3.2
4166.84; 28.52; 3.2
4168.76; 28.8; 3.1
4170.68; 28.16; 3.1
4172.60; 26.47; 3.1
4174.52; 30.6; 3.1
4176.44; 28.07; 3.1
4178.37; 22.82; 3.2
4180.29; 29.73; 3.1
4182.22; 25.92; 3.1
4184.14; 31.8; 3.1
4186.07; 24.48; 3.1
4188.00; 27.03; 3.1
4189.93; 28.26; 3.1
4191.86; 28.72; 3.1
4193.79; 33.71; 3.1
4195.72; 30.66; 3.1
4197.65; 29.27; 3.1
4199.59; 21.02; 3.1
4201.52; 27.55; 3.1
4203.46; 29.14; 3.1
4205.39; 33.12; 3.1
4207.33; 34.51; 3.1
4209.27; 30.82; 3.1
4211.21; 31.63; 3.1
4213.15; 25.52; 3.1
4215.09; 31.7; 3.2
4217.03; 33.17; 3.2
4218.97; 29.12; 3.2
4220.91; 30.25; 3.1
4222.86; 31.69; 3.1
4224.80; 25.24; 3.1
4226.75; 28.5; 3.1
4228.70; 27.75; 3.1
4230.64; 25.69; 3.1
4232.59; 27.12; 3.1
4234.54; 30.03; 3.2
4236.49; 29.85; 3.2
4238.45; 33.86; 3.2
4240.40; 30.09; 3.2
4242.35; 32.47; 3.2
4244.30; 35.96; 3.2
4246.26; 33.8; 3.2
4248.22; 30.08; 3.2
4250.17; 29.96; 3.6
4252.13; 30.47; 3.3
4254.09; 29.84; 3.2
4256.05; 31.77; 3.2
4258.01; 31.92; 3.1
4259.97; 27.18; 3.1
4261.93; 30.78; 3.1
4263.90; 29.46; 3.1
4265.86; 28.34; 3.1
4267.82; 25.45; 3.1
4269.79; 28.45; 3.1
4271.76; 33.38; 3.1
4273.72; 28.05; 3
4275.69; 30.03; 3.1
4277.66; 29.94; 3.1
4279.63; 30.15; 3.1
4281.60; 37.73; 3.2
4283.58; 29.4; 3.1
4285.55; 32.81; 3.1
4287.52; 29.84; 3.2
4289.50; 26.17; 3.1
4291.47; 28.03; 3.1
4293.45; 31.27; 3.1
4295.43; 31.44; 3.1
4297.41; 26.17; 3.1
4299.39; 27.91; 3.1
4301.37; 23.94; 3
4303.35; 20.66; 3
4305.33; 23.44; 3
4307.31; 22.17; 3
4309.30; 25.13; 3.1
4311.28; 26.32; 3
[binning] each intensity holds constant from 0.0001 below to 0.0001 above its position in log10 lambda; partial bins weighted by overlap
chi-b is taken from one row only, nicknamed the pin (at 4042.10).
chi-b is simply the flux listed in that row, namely 31.23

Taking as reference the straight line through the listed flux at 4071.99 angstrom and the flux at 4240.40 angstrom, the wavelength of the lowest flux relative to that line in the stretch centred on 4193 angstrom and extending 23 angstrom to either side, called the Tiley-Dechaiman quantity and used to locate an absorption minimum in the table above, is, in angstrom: 4199.59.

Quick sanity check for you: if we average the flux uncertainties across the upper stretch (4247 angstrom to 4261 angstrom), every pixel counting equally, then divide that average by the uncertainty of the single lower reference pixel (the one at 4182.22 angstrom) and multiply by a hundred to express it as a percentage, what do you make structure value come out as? 104.6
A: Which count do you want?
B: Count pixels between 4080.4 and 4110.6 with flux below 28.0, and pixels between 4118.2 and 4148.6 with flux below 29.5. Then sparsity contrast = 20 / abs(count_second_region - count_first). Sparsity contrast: 4.0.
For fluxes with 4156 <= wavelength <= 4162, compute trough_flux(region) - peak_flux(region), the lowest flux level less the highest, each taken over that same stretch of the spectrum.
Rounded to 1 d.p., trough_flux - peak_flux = -3.5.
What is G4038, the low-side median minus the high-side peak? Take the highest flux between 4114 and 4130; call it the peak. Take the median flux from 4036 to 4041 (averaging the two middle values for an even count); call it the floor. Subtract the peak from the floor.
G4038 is -6.8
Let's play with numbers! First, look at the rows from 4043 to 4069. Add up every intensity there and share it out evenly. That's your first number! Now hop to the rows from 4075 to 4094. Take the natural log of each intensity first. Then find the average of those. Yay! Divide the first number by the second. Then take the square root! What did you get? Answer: 2.89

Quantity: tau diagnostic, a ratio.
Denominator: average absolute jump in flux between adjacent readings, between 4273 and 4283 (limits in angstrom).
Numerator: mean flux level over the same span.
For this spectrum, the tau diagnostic 13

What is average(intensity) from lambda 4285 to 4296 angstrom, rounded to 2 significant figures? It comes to 30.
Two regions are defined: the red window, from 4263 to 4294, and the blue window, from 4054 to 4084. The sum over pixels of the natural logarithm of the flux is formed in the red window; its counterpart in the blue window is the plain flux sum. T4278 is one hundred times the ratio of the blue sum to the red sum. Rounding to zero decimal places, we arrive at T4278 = 817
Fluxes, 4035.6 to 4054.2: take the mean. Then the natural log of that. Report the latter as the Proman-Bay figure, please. 3.38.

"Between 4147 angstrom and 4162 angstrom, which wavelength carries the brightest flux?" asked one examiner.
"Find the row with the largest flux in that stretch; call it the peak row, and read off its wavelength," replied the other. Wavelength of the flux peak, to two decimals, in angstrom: 4147.69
